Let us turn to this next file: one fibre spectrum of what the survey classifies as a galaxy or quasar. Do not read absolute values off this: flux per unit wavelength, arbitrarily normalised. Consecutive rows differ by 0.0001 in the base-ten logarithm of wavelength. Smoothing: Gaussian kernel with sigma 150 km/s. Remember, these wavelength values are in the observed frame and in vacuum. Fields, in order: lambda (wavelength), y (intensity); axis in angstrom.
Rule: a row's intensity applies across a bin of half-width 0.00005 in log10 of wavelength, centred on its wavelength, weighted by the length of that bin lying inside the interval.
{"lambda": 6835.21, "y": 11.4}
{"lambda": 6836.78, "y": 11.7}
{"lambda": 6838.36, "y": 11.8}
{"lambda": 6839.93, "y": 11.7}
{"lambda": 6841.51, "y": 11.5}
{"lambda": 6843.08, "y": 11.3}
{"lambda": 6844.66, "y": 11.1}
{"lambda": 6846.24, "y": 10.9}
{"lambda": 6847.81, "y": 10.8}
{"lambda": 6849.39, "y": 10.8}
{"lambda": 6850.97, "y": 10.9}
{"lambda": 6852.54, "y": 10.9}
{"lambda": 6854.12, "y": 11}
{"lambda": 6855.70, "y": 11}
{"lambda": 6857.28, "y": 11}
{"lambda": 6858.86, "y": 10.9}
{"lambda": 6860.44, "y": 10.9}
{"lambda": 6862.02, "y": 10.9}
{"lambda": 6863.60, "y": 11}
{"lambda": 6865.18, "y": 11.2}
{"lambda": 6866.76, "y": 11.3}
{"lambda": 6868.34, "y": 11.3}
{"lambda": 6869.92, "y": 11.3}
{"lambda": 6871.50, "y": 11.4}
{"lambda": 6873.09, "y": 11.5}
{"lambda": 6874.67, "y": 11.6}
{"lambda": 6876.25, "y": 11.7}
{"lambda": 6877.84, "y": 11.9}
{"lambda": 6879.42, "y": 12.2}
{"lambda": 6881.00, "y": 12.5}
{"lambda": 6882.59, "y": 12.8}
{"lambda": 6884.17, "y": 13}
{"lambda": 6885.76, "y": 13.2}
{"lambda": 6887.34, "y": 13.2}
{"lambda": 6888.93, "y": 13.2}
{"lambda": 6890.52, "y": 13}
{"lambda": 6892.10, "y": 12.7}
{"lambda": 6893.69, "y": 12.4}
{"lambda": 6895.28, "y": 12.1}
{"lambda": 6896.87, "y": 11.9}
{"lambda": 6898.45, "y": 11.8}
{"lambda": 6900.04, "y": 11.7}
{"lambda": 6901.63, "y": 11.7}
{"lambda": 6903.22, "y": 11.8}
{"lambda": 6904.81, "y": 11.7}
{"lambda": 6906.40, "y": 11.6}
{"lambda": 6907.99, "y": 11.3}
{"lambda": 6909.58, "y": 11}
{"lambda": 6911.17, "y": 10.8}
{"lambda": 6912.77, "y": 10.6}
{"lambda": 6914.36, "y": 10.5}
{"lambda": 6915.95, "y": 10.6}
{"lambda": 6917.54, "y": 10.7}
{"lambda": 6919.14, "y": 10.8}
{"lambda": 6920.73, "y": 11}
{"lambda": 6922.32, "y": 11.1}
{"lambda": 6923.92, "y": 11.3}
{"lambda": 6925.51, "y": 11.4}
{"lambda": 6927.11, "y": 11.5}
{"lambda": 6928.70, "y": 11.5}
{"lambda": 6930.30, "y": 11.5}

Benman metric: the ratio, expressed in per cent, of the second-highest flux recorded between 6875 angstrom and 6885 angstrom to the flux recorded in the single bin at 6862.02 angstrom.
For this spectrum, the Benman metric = 117.4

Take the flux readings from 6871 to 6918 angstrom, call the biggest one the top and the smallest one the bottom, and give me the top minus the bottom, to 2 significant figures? 2.7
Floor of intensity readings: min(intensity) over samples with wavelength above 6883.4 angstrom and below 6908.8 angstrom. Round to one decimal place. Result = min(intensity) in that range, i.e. 11.3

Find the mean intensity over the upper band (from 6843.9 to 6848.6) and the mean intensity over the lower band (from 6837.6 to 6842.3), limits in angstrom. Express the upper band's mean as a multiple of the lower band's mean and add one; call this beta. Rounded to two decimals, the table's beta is 1.94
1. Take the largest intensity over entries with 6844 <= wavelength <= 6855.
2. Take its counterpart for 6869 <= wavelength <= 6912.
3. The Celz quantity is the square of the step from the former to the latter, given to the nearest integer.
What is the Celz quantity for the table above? 4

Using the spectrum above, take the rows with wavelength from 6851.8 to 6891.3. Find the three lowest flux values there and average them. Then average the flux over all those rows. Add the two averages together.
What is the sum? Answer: 22.7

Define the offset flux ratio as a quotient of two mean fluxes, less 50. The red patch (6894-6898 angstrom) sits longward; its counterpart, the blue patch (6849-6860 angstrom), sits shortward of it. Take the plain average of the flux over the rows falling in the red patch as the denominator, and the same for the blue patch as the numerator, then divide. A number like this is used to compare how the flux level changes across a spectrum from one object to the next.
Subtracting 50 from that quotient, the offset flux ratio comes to -49.1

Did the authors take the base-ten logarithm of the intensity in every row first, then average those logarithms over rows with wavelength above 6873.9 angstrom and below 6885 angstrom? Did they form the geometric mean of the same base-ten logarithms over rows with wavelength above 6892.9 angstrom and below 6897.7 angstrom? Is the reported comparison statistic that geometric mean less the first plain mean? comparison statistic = -0.004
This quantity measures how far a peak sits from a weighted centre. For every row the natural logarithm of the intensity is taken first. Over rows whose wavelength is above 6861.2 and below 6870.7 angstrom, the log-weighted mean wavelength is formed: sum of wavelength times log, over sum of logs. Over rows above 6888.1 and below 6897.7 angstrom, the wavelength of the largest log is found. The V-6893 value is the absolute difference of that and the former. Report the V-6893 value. 22.9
